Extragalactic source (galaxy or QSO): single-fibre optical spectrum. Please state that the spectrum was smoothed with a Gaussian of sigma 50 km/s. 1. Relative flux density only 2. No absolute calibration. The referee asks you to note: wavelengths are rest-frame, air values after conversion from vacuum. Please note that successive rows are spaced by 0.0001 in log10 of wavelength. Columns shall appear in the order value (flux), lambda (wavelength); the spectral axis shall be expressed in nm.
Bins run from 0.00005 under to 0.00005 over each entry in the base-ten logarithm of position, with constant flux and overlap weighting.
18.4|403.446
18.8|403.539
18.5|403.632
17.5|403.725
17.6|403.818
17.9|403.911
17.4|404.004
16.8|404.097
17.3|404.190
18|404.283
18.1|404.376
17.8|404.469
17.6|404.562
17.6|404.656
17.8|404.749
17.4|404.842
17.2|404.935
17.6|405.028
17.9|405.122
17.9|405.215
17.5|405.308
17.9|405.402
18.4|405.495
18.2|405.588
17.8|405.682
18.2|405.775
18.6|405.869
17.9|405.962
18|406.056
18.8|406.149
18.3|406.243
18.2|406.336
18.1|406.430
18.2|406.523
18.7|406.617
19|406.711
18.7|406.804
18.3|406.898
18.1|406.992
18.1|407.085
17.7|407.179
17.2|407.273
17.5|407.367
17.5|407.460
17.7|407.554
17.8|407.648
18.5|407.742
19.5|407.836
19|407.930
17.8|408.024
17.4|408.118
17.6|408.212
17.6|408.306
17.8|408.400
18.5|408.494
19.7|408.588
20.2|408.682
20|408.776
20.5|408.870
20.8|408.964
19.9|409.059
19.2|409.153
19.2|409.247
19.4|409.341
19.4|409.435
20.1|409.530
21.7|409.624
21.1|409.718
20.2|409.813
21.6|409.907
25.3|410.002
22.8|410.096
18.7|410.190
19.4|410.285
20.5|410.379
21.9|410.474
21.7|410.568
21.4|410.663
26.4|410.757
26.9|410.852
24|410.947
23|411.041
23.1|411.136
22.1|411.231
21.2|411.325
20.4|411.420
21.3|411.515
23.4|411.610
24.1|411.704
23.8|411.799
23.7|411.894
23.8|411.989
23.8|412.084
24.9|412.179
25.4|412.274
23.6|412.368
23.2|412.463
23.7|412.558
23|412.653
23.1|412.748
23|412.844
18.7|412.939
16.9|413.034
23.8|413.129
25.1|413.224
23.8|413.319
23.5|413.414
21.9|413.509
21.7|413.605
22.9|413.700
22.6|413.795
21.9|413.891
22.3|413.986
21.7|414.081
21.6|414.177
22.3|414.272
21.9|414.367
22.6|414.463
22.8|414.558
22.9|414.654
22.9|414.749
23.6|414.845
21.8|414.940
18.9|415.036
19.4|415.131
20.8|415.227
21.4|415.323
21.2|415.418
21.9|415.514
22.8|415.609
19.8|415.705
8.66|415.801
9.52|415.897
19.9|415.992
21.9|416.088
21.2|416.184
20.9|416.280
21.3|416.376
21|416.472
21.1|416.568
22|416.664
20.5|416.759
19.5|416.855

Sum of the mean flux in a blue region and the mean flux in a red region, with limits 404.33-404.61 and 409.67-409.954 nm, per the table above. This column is 38.8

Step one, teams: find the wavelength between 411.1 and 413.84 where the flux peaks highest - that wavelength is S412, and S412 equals 412.274 nm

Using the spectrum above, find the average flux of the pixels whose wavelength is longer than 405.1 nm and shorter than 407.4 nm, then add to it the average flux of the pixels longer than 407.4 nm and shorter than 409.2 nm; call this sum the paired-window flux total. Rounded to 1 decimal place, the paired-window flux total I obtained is 36.9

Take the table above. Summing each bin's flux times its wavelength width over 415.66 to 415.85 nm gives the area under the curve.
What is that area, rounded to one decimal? 2.7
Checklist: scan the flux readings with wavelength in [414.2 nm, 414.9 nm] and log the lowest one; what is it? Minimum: 21.9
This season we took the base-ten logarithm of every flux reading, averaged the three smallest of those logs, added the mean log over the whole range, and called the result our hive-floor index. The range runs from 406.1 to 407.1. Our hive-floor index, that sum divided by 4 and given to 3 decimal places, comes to 0.631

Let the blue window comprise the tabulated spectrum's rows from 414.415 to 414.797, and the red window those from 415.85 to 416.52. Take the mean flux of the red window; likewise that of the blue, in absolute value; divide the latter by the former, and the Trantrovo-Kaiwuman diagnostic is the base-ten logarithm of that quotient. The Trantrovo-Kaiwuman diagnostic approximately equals 0.070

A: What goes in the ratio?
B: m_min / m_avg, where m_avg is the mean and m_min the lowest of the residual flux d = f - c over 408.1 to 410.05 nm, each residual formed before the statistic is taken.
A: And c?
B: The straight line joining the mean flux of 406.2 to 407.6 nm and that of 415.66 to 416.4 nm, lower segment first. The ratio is 0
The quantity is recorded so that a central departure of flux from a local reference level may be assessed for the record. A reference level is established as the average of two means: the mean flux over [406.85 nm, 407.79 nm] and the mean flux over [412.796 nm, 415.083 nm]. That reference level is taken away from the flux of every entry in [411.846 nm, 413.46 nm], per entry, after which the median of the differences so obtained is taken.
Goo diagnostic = 3.7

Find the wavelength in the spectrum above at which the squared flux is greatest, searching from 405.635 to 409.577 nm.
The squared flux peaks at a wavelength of 408.964 nm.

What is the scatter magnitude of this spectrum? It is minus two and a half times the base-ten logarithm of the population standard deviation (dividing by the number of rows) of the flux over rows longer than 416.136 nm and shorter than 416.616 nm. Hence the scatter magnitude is 2.12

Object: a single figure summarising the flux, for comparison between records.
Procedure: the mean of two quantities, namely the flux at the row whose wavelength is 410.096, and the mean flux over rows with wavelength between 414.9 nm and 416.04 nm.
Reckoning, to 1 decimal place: 20.8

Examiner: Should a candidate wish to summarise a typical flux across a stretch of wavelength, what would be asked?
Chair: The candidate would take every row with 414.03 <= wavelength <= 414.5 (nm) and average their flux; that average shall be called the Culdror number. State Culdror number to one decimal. 22.0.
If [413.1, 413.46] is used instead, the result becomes 24.1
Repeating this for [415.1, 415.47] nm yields 20.7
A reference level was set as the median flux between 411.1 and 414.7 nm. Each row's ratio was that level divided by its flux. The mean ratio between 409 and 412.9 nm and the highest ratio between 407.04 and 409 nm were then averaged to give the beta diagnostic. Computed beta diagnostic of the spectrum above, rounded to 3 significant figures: 1.19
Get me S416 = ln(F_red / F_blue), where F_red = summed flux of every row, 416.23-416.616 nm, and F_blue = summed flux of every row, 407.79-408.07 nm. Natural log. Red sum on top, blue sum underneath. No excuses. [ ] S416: 0.40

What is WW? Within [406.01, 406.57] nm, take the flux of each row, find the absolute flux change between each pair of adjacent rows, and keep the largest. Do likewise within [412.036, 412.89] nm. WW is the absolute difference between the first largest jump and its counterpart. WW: 1.0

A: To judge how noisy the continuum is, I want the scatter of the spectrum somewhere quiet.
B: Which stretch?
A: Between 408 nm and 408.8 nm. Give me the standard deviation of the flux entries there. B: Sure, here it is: 1.1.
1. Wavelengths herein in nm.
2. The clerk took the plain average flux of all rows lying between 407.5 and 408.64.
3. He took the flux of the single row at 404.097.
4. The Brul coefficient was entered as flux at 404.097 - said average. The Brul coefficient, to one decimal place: -1.4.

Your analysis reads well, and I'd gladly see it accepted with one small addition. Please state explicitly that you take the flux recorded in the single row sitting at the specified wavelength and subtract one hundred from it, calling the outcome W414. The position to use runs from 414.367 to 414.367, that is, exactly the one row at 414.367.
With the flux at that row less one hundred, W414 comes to -78.1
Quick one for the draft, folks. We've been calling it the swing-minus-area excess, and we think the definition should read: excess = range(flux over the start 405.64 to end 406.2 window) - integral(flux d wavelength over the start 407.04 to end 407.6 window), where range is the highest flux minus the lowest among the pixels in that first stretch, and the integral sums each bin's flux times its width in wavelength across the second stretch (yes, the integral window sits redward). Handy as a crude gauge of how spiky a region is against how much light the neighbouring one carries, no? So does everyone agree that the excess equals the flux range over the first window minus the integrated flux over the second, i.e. -8.9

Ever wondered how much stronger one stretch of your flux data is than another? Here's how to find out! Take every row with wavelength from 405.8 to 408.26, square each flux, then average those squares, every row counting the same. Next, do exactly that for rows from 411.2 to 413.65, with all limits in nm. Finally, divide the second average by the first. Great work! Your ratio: 1.59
